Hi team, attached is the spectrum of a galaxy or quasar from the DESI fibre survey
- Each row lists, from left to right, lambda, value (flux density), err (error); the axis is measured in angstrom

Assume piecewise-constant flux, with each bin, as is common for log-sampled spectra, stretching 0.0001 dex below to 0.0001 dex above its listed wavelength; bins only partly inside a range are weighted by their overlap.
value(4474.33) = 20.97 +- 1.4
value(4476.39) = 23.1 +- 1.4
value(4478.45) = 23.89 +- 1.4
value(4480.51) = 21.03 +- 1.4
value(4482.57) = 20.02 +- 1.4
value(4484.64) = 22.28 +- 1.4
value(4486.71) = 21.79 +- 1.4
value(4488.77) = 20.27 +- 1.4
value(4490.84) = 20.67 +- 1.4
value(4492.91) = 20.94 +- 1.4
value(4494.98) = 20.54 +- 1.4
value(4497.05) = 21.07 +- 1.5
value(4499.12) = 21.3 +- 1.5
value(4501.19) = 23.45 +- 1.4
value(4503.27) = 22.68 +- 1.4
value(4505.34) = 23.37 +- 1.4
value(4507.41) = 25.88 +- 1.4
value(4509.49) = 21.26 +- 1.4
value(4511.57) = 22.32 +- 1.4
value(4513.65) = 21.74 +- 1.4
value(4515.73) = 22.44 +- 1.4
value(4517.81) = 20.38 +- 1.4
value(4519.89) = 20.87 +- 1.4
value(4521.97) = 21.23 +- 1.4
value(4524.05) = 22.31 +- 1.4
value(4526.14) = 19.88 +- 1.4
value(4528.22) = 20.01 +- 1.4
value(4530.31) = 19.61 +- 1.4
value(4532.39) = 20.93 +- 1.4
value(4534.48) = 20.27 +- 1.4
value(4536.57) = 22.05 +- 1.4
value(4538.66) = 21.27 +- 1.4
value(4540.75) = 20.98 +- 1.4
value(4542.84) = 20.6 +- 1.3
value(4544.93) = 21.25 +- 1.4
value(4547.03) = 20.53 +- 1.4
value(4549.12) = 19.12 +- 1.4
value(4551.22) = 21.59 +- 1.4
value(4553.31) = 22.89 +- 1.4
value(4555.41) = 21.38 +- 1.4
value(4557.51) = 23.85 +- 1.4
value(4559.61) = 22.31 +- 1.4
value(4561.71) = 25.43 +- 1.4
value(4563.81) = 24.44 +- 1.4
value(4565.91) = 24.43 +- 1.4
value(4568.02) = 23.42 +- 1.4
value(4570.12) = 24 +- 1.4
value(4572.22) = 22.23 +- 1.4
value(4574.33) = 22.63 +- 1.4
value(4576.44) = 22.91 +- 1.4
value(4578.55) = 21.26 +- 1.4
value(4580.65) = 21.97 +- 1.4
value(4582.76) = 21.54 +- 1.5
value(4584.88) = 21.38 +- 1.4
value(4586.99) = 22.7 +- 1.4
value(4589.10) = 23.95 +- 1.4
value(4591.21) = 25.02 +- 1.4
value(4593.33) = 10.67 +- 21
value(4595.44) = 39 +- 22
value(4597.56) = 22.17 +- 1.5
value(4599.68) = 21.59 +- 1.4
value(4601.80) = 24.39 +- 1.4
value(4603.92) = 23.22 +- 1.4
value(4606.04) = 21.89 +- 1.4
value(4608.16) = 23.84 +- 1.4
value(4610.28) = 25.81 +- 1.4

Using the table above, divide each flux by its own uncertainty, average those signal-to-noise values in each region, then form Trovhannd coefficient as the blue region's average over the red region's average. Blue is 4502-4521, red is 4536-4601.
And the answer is 1.06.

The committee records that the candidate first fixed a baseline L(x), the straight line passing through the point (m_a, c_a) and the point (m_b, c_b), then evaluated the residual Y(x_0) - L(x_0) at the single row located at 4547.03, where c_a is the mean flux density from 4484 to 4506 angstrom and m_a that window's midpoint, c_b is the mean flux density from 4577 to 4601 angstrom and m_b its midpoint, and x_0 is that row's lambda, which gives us -1.8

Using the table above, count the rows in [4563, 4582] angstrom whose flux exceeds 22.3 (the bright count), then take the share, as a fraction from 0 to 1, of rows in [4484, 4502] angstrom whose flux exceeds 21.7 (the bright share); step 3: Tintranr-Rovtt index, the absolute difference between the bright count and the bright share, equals 6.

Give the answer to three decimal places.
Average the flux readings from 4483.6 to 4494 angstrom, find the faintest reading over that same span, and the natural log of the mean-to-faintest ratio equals 0.044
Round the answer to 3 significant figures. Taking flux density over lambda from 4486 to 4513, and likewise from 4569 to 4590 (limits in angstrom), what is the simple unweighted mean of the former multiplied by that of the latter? 493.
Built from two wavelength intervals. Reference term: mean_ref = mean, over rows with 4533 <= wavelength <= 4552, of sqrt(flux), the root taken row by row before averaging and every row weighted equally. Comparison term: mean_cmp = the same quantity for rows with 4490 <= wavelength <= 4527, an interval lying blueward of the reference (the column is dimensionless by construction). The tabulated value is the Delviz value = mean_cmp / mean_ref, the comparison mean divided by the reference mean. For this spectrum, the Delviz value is 1.02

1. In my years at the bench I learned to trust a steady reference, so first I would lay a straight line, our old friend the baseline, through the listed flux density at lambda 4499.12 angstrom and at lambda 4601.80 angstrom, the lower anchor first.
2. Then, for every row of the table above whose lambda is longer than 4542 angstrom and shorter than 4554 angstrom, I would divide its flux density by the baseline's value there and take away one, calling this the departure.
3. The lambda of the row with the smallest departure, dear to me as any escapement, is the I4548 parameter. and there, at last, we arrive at 4549.12 angstrom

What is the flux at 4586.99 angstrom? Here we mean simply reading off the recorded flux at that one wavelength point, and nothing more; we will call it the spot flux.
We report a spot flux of 22.7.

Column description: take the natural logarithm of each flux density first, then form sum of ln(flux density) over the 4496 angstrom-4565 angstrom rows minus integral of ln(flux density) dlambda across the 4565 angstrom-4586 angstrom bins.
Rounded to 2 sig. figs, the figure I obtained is 36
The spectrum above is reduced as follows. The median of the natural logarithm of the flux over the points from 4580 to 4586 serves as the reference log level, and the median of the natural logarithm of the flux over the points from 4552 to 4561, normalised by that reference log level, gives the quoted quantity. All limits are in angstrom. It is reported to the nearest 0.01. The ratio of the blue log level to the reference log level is 1.02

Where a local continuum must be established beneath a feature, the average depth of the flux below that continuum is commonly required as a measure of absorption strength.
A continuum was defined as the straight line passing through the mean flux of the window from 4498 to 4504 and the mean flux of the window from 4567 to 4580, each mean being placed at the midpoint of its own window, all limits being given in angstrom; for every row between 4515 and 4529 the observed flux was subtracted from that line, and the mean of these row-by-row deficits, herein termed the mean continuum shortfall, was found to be 1.5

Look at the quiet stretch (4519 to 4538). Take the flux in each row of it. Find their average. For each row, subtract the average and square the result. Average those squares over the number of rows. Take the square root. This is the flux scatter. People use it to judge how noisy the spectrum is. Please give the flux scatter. 0.90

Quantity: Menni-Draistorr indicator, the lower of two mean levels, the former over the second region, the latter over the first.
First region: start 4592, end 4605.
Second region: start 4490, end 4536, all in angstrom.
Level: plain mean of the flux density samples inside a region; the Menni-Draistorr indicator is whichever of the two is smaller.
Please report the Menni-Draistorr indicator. 21.5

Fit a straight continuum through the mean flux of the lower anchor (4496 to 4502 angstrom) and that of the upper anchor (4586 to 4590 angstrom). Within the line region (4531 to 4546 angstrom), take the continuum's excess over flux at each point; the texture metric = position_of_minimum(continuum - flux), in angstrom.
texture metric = 4536.57 angstrom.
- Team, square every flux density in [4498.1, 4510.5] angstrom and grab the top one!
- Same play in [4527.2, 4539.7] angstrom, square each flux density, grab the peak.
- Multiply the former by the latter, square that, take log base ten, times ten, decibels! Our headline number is 110.3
